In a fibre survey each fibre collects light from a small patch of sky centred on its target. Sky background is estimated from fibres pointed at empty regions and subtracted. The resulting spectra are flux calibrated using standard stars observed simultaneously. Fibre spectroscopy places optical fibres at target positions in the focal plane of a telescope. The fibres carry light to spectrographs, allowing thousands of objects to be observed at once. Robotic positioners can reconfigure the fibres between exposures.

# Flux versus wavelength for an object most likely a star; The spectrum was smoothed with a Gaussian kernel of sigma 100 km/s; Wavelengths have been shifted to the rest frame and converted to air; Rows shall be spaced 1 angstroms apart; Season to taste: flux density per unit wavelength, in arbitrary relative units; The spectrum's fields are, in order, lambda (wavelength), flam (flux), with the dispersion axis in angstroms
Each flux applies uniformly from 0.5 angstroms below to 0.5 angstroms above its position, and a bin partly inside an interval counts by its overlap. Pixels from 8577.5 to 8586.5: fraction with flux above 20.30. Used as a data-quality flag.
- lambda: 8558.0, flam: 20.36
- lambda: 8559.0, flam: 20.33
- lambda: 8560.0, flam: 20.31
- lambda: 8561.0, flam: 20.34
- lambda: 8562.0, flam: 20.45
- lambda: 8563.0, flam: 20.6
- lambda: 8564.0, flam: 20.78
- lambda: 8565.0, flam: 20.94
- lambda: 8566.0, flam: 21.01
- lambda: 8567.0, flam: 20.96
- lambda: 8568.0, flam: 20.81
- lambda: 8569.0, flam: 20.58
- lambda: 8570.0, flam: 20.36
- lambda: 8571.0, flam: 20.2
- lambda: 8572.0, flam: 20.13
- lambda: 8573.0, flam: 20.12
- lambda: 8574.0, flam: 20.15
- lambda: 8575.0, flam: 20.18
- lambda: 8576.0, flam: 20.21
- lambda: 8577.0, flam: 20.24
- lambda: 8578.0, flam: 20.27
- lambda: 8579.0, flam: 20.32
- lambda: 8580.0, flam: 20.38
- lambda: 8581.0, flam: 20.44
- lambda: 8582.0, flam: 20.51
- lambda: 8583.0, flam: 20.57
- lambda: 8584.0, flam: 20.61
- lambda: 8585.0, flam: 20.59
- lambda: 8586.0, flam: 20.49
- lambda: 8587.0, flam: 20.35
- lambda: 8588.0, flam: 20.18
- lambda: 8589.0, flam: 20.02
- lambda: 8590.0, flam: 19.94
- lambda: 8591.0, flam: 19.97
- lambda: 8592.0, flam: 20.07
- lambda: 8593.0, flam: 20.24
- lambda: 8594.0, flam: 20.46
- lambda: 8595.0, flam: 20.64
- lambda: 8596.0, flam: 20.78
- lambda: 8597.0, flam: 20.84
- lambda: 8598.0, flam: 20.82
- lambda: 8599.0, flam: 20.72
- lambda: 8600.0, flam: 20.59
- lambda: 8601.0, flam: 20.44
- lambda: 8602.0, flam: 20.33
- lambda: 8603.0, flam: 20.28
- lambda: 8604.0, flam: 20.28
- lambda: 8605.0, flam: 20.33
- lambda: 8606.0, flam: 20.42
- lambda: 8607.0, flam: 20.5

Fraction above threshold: 0.9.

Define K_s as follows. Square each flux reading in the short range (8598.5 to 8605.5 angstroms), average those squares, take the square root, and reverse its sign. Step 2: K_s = -20.4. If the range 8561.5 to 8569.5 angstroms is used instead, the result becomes -20.8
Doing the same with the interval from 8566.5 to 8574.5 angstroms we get -20.4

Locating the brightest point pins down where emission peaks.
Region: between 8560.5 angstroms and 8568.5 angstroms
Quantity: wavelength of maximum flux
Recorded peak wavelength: 8566.0 angstroms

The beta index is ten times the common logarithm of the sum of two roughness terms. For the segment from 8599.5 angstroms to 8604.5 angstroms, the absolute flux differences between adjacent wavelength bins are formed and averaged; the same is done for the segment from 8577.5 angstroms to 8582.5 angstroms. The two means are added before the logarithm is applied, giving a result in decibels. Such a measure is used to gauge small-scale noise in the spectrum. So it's -8.6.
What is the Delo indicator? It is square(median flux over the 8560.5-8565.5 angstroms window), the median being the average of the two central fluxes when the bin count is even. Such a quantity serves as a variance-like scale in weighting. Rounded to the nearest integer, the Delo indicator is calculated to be 424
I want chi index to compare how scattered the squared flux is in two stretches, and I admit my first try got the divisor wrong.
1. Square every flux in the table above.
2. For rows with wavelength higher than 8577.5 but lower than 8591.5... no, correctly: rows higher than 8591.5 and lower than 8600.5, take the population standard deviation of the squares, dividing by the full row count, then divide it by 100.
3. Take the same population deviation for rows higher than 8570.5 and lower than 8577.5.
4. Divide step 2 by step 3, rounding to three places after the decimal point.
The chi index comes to 0.063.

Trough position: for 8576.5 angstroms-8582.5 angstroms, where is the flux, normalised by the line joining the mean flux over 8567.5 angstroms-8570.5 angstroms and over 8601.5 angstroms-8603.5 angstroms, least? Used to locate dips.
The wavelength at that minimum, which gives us 8577.0 angstroms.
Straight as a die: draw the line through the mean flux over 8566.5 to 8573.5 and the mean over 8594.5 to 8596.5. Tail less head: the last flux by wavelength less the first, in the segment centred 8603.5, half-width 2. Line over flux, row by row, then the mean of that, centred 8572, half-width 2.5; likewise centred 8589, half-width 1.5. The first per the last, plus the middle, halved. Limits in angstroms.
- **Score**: 0.5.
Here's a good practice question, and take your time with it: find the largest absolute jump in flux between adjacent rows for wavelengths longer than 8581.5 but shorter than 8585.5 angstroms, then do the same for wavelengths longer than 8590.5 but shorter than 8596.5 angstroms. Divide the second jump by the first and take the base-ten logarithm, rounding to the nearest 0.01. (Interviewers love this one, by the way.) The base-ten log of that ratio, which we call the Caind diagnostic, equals 0.56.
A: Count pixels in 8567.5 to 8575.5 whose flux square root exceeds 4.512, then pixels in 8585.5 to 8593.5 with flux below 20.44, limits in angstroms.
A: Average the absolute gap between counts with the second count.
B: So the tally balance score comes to 5.5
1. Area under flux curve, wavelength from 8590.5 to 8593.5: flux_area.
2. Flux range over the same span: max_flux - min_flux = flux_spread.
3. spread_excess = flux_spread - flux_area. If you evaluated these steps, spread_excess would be -60.0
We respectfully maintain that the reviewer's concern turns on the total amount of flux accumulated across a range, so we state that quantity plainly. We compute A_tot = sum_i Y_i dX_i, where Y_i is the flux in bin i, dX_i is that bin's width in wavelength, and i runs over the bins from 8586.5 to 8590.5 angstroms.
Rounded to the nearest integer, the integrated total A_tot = 80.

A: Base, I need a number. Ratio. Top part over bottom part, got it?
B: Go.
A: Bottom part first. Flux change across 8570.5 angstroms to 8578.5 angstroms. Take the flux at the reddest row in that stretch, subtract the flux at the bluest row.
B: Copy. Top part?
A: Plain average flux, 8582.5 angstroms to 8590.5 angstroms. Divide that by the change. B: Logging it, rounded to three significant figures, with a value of 291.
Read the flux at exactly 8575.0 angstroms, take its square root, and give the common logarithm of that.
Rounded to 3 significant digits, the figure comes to 0.652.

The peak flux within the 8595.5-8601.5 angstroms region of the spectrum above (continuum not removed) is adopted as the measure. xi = 20.84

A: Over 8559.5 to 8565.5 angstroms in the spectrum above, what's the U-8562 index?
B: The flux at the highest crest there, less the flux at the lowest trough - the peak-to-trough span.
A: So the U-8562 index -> 0.6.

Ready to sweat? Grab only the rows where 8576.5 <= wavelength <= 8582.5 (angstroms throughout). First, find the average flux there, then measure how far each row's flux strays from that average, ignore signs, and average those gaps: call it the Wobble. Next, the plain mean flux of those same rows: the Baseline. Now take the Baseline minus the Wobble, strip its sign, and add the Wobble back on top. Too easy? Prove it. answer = 20.4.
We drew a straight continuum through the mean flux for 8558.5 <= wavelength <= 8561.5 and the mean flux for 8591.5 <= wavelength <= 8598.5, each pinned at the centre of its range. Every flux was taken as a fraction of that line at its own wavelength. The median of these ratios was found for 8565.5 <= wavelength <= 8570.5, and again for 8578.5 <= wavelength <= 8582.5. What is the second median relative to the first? 0.98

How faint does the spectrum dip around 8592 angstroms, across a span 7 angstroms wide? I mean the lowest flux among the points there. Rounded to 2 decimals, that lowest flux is 19.94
